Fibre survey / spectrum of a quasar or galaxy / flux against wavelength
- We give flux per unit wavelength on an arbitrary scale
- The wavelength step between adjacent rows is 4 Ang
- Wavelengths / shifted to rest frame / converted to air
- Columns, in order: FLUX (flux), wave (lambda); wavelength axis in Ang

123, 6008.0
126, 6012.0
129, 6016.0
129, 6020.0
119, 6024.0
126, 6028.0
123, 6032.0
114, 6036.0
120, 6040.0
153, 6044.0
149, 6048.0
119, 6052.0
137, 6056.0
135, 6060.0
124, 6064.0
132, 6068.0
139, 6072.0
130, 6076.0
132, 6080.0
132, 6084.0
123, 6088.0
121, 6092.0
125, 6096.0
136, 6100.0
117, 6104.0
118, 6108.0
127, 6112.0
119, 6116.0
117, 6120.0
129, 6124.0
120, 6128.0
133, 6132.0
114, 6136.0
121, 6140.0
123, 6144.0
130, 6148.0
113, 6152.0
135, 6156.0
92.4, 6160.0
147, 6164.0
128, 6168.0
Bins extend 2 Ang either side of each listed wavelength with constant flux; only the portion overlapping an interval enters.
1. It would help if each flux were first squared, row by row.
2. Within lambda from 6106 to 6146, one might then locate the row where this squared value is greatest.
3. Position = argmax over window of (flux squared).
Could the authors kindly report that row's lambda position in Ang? 6132.0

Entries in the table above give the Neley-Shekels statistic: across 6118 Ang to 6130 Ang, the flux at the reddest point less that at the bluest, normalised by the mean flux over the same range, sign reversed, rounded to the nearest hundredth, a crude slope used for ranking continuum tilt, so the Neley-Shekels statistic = -0.02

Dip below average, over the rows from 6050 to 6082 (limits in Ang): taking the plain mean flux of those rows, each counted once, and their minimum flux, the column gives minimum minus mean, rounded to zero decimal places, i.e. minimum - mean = -12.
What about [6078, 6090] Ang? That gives -6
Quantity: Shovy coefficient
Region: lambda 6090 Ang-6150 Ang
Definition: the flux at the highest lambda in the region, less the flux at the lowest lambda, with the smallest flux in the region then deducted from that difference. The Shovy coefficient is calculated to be -105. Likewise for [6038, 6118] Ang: -118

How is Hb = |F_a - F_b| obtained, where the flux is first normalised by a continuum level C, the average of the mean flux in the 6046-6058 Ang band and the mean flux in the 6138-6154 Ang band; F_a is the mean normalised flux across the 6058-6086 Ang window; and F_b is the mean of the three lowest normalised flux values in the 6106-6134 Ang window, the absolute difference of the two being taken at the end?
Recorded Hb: 0.109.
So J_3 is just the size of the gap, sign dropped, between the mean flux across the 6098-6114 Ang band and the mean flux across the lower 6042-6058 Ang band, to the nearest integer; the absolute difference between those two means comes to 15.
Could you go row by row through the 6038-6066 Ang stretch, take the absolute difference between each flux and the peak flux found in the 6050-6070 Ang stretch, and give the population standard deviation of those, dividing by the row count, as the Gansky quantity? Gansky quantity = 6.7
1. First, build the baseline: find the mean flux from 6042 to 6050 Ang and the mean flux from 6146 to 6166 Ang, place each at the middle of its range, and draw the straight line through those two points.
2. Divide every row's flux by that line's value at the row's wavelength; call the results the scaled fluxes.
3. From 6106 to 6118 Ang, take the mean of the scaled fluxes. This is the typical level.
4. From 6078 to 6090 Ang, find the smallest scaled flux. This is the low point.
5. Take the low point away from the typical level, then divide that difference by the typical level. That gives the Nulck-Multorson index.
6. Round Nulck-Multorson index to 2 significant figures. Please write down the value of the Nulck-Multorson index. 0.030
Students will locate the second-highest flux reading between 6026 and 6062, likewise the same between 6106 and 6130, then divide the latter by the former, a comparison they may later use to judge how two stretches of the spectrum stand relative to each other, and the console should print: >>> 0.852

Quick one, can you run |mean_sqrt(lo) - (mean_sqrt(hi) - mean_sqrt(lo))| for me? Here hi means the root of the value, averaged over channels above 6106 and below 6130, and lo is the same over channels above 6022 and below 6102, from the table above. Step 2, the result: 11.7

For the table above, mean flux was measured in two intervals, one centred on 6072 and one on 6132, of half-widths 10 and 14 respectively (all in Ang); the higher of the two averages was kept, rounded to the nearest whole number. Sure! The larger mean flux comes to 131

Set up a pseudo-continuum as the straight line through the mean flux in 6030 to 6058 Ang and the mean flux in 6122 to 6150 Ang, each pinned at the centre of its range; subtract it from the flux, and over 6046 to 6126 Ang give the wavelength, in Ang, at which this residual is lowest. 6052.0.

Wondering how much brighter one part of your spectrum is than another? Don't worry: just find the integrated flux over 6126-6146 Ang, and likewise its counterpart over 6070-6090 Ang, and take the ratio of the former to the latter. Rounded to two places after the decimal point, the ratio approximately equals 0.93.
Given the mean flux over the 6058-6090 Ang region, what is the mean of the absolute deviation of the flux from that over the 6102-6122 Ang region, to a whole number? 11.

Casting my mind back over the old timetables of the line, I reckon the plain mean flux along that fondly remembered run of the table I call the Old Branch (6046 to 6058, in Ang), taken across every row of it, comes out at 135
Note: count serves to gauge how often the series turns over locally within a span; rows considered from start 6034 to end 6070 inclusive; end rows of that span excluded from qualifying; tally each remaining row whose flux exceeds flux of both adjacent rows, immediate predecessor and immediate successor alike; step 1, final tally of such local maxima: 2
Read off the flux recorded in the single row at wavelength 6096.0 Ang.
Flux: 125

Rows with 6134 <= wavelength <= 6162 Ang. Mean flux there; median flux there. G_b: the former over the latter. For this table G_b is 0.98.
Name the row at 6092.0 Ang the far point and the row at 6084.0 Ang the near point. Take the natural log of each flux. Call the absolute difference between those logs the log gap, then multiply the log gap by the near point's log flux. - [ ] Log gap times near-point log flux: 0.42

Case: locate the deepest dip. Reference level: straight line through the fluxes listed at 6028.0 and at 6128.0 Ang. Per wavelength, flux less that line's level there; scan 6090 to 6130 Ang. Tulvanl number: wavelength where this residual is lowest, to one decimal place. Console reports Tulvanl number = 6104.0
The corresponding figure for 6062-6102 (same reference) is 6092.0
